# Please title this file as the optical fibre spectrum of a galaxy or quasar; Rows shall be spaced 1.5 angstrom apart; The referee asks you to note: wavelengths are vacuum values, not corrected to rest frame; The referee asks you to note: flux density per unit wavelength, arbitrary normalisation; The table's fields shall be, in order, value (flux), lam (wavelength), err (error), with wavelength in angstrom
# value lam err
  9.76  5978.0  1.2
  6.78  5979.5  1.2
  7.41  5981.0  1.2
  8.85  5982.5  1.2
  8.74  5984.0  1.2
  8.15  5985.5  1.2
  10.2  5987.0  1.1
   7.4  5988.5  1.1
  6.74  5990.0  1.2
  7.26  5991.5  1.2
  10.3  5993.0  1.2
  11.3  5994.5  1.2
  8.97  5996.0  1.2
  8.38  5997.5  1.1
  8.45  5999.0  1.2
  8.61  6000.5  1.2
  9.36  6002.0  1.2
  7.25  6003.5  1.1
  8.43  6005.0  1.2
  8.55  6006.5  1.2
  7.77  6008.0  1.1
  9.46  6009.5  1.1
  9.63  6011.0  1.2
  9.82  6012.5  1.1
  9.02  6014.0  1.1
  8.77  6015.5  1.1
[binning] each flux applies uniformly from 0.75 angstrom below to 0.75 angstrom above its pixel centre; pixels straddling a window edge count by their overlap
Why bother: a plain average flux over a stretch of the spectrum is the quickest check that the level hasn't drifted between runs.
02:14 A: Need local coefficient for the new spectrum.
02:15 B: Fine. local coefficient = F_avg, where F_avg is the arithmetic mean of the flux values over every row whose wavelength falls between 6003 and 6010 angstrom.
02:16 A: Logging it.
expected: 8.29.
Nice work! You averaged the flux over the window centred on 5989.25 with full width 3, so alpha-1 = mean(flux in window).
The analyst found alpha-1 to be 7.1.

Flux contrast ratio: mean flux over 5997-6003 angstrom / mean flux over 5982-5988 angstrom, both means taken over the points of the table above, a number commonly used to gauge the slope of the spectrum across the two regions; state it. 0.97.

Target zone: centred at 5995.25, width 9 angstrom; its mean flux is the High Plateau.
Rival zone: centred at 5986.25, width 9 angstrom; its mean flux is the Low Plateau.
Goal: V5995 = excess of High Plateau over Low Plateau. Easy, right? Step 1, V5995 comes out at 0.8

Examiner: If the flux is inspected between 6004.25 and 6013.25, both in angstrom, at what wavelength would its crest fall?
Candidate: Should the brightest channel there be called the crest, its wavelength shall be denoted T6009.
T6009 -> 6012.5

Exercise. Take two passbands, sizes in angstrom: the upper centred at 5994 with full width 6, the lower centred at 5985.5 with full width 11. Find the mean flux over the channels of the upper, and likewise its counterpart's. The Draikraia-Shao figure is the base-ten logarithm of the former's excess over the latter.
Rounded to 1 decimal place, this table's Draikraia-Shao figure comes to 0.1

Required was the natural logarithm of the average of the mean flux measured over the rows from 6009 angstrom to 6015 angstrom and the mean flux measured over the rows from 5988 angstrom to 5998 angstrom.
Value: 2.20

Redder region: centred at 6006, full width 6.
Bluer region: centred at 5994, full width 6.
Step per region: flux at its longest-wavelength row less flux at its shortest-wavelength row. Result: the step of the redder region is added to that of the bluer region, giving 2.2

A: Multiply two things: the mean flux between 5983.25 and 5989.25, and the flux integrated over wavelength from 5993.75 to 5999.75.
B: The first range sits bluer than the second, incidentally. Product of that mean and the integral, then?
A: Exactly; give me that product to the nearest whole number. 480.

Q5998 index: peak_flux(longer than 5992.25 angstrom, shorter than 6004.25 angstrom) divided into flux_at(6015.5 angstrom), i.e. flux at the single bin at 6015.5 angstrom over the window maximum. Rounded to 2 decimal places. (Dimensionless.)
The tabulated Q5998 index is 0.78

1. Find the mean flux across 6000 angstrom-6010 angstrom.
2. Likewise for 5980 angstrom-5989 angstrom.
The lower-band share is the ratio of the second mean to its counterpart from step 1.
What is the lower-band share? 1.00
